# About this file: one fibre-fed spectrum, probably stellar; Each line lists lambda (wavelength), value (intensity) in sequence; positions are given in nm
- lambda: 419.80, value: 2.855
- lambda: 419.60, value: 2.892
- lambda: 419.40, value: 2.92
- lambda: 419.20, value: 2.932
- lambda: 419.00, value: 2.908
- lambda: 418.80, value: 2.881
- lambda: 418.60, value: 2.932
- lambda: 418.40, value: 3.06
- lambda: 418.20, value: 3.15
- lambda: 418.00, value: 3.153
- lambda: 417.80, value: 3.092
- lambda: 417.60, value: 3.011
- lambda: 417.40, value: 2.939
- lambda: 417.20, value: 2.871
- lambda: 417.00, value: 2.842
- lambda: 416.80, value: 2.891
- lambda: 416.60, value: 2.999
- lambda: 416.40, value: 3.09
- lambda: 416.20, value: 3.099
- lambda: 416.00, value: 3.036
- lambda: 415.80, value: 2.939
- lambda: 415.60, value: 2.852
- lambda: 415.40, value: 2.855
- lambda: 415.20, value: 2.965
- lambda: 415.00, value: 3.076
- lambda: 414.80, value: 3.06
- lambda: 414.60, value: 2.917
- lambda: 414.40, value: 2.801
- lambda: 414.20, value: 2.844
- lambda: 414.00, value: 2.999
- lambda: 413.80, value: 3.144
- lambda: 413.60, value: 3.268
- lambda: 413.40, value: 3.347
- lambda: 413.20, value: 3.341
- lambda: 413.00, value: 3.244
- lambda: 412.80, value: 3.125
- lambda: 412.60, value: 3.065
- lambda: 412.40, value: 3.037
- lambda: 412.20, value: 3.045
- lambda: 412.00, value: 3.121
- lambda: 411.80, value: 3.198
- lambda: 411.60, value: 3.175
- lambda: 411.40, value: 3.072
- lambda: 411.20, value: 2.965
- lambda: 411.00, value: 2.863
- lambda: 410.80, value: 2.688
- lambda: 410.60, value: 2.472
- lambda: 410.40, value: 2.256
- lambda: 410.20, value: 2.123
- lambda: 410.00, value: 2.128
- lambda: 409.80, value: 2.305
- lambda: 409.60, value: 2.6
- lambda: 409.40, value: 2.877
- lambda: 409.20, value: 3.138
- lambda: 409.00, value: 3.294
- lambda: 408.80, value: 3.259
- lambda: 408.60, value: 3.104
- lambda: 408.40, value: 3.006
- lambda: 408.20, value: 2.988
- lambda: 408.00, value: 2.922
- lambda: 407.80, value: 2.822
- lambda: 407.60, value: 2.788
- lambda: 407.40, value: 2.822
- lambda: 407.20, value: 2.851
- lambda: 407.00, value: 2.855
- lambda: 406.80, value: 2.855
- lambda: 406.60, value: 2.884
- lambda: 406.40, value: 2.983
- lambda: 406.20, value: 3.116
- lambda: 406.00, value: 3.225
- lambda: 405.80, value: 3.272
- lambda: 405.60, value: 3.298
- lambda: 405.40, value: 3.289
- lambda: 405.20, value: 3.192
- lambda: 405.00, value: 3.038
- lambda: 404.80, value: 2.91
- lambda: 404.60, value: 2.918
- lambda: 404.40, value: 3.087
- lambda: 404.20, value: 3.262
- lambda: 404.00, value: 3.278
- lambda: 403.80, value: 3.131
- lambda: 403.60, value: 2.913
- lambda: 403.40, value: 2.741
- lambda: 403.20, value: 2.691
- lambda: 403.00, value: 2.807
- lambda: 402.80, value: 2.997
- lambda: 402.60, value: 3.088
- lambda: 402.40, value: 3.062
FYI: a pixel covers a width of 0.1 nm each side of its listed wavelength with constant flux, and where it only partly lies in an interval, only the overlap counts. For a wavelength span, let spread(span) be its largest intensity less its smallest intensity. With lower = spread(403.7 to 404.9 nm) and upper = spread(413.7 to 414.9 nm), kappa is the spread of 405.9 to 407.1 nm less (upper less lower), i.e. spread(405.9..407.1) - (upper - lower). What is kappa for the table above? 0.4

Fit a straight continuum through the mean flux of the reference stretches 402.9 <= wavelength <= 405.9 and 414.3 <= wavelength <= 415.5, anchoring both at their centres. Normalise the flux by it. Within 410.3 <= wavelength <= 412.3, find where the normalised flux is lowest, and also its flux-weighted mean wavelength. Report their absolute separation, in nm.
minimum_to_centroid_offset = 0.95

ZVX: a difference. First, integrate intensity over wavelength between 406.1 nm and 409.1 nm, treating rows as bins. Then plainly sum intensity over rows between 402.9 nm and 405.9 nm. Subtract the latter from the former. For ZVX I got -36.9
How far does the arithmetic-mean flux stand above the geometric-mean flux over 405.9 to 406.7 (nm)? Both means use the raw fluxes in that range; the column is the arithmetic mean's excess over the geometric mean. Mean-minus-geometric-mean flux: 0.0027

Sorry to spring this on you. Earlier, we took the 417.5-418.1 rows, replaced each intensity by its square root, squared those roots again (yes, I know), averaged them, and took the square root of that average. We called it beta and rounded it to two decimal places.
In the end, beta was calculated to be 1.76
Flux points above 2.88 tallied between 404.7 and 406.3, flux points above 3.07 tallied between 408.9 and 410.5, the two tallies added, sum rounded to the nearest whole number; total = 10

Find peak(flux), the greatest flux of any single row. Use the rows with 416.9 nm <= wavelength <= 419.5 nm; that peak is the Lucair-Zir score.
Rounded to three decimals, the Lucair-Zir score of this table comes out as 3.153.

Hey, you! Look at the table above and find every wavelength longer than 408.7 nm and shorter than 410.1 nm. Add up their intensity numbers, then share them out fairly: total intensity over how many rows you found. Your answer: 2.80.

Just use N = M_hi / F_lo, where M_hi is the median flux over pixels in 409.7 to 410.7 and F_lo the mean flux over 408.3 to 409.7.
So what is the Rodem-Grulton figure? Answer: 0.74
